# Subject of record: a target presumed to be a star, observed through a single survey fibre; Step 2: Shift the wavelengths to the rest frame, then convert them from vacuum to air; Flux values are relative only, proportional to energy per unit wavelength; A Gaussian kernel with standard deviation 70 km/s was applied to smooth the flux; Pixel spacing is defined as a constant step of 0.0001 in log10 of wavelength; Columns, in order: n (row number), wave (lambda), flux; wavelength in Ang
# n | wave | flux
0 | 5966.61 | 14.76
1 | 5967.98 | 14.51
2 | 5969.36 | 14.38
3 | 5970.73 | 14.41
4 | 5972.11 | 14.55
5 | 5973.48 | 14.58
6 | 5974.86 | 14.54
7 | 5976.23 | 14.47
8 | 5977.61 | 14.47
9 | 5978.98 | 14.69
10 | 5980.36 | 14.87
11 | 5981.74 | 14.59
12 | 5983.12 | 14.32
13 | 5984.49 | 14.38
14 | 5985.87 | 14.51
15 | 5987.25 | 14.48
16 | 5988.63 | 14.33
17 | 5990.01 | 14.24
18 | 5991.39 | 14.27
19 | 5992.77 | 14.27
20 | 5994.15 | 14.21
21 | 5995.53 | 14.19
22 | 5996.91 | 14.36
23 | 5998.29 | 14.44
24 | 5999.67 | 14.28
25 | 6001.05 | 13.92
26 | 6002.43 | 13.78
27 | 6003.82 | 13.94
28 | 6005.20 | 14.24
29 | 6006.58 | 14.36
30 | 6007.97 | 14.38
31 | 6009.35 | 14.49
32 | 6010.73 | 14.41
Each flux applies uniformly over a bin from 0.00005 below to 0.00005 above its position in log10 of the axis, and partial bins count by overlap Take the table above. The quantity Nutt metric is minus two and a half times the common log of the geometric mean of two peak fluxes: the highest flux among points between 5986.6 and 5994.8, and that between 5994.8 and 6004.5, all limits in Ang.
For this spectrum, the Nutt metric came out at -2.90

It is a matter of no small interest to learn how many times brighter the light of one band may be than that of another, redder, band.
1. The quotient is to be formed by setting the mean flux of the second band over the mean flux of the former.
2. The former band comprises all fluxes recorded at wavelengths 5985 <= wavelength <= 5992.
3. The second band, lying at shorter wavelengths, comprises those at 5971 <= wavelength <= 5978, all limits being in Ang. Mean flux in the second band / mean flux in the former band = 1.01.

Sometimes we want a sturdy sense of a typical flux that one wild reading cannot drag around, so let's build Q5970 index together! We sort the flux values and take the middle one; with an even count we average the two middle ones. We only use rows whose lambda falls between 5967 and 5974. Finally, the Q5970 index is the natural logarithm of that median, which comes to 2.67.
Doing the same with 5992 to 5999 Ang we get 2.66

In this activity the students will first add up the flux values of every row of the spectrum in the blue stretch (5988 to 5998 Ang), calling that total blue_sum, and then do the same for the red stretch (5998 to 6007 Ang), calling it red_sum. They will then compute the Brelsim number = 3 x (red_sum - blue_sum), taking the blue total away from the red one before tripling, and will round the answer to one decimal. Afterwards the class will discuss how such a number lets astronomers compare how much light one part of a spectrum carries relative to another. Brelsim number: -2.7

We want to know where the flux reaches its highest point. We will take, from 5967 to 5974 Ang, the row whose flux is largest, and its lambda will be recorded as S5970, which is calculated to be 5973.48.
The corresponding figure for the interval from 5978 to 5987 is 5980.36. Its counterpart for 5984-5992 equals 5985.87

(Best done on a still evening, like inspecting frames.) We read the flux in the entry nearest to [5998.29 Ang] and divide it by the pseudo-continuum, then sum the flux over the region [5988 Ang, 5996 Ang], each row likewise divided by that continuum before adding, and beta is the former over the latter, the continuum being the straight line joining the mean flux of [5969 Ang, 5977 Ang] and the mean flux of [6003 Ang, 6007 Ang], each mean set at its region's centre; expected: 0.17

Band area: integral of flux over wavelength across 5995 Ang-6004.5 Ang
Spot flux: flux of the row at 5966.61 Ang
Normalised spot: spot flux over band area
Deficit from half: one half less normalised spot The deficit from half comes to 0.39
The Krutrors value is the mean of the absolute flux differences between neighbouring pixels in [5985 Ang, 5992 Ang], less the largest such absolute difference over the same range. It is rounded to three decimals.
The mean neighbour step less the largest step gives -0.075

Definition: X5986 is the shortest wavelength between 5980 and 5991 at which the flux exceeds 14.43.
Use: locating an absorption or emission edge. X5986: 5980.36 Ang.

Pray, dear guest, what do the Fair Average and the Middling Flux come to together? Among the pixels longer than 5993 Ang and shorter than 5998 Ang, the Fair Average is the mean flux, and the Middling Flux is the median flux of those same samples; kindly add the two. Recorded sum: 28.5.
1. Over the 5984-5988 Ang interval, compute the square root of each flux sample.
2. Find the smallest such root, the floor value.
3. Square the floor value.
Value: 14.38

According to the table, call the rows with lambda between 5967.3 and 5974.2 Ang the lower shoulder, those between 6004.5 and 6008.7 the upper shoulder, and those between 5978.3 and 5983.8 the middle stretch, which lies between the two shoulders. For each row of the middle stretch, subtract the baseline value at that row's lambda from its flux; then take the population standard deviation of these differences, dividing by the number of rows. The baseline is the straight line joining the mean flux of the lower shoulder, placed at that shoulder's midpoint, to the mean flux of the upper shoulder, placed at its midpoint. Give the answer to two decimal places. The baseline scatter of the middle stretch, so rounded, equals 0.19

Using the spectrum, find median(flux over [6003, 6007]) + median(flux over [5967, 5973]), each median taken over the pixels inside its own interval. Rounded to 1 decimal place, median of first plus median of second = 28.7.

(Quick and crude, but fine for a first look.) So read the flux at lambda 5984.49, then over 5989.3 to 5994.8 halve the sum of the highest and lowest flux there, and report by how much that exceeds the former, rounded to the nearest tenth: -0.1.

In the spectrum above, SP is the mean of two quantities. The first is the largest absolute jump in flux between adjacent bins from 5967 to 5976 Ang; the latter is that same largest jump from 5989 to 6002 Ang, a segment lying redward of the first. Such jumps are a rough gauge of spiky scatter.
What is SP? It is 0.250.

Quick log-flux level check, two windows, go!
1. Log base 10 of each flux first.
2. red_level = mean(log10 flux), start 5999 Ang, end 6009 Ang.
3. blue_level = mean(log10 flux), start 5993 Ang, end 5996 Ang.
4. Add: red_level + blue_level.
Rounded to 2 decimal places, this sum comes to 2.30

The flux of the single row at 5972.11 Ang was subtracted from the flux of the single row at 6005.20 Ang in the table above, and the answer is -0.31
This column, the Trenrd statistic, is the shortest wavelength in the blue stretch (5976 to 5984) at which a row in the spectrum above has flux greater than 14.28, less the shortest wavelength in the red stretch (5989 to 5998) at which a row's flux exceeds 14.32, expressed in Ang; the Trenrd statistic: -20.7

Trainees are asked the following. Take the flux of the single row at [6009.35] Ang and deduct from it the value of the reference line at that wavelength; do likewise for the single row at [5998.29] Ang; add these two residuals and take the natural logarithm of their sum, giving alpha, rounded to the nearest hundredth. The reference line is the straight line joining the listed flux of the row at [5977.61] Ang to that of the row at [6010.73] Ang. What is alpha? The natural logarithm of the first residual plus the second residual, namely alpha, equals -2.47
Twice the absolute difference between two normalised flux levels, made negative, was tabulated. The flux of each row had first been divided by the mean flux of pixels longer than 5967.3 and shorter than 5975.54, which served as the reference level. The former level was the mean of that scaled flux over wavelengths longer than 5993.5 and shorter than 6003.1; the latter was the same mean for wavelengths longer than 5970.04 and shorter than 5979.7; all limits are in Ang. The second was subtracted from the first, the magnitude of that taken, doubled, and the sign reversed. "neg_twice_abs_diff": -0.050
